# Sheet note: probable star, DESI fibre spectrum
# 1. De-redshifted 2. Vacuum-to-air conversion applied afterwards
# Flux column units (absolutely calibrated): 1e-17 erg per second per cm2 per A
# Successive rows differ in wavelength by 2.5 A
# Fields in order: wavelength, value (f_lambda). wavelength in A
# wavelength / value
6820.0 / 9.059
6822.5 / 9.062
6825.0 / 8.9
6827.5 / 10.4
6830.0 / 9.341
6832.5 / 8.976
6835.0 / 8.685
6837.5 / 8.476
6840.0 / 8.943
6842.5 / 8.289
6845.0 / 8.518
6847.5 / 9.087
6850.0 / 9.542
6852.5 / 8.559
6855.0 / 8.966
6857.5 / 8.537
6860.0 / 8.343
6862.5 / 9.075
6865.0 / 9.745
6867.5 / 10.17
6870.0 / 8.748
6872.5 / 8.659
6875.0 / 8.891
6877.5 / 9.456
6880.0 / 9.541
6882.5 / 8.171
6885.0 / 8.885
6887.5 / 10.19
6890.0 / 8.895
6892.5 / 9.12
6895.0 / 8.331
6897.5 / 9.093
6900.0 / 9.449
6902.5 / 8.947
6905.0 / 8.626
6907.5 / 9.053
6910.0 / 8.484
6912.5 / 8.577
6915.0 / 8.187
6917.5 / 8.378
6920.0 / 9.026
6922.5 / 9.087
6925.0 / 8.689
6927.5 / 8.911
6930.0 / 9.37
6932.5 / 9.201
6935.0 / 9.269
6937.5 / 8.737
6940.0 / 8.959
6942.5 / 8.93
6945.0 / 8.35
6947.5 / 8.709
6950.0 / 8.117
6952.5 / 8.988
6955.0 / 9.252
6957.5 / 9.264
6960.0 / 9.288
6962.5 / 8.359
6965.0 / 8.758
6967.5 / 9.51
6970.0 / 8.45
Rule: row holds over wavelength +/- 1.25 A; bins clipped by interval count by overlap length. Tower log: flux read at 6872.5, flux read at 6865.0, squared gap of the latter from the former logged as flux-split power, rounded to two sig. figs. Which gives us 1.2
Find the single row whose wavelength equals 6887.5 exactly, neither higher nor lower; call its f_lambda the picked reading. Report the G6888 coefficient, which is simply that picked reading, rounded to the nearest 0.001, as 10.190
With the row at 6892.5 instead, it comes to 9.120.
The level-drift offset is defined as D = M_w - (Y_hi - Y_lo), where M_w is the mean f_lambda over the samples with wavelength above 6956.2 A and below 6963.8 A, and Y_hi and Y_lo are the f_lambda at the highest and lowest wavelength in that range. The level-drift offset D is 9.9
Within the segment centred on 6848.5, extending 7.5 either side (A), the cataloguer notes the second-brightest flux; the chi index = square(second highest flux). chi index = 83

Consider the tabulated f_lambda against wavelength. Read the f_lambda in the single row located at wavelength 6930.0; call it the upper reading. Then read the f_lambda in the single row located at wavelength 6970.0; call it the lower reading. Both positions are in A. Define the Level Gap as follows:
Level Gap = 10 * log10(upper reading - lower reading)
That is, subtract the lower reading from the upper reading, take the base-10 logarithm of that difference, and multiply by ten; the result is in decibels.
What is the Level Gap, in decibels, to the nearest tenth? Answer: -0.4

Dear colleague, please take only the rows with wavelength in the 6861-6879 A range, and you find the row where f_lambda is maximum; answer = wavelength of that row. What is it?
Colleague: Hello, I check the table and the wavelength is 6867.5 A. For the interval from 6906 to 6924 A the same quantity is 6922.5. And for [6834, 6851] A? 6850.0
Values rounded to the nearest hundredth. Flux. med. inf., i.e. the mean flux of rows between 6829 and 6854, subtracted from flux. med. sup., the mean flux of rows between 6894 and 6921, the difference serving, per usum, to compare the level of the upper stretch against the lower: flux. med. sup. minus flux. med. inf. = -0.10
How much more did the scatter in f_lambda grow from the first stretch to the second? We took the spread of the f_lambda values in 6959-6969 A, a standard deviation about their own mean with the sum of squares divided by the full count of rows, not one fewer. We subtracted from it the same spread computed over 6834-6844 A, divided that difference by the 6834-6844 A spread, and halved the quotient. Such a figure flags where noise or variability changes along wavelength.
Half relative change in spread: 0.42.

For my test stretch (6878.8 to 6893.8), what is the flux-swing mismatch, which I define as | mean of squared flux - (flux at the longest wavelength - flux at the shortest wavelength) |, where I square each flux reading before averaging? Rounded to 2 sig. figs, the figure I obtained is 84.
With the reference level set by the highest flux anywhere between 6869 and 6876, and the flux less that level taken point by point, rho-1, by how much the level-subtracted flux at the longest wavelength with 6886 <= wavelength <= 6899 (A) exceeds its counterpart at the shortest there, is -1.1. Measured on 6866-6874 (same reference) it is -1.5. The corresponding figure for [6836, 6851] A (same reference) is 1.1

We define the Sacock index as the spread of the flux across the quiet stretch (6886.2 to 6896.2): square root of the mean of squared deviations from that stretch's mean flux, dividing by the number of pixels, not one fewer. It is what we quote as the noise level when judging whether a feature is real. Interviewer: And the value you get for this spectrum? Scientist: 0.67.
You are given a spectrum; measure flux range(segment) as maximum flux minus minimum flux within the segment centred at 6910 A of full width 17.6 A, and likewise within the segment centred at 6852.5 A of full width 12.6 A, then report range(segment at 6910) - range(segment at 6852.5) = -0.1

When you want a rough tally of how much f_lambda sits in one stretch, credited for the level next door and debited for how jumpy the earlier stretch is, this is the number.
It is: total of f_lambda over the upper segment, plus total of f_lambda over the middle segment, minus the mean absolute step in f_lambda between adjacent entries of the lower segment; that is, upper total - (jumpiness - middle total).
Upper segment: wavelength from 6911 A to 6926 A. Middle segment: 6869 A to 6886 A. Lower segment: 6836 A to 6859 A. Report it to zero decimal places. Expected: 114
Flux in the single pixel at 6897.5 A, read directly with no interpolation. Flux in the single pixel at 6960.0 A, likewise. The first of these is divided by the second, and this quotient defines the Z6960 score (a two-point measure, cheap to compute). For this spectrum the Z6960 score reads 0.98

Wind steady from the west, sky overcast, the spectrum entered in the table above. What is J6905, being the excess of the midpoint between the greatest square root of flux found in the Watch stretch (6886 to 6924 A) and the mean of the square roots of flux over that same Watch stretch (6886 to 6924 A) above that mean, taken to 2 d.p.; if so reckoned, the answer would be 0.11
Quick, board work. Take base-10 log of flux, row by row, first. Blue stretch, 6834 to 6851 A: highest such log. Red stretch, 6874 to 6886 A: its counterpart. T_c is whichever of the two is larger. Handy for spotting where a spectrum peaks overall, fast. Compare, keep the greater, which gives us 0.98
